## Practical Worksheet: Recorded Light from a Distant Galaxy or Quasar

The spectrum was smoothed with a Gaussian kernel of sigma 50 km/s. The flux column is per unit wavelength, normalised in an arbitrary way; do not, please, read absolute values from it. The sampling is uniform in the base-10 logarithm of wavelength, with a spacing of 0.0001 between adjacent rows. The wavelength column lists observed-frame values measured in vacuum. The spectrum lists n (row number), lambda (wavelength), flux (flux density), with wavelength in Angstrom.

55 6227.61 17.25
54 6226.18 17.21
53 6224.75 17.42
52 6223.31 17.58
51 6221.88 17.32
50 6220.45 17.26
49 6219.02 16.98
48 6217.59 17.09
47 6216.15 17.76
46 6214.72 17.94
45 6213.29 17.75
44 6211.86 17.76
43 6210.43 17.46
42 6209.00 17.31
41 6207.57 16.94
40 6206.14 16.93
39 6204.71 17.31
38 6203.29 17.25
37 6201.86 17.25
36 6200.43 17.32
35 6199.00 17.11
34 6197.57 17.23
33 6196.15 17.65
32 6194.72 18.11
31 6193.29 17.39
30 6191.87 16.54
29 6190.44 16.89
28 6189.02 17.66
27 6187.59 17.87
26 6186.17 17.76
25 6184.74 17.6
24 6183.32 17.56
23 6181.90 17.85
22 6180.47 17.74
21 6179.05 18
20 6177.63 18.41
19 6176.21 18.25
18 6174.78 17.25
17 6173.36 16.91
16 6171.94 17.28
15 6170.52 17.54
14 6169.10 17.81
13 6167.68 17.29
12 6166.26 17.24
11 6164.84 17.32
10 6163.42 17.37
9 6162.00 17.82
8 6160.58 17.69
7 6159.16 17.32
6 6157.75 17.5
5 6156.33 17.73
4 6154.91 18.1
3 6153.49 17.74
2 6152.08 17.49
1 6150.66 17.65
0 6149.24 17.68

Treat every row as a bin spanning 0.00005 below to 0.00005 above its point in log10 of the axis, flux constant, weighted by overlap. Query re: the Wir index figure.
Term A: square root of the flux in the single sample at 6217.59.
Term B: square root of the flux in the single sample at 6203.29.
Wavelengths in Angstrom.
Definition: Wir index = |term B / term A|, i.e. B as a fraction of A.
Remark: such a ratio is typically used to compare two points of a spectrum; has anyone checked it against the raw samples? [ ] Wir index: 1.00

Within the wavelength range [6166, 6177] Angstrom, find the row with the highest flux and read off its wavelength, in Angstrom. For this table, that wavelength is 6176.21 Angstrom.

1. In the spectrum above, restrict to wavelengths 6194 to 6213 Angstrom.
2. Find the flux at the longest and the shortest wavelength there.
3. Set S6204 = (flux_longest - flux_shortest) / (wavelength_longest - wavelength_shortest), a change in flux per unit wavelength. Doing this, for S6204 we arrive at -0.02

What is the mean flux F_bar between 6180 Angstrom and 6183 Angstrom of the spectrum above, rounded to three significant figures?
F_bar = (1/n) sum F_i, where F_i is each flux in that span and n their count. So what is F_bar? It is 17.8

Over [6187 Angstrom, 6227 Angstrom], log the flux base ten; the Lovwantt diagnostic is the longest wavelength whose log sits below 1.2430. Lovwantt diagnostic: 6226.18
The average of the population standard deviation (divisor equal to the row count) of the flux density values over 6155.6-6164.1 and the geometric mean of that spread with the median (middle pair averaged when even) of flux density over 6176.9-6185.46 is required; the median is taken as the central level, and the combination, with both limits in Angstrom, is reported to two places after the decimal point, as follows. 1.01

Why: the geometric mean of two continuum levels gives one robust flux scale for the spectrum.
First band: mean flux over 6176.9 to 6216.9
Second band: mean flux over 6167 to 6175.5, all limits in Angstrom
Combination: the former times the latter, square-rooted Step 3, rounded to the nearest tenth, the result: 17.4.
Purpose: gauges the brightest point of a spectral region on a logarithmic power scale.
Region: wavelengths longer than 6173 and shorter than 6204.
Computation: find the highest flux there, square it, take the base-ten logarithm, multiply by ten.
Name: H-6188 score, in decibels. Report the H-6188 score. 25.30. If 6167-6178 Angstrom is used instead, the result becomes 25.30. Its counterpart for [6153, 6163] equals 25.15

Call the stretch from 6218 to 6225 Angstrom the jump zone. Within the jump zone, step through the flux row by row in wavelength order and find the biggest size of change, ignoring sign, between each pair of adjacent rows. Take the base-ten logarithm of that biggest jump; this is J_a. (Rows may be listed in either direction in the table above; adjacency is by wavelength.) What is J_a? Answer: -0.55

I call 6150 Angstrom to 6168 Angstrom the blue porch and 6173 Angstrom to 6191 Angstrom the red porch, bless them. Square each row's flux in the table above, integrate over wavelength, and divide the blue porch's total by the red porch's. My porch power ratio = 0.98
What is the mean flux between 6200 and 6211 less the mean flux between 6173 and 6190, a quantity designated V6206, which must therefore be -0.52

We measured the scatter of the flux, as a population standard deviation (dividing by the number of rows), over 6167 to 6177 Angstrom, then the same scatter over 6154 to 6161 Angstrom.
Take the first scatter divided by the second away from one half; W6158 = -1.1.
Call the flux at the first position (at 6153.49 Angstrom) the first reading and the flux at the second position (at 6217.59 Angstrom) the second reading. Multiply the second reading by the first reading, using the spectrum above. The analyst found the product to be 303.2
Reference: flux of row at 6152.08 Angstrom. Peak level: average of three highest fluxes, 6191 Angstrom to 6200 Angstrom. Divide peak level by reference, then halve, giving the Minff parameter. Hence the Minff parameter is 0.506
